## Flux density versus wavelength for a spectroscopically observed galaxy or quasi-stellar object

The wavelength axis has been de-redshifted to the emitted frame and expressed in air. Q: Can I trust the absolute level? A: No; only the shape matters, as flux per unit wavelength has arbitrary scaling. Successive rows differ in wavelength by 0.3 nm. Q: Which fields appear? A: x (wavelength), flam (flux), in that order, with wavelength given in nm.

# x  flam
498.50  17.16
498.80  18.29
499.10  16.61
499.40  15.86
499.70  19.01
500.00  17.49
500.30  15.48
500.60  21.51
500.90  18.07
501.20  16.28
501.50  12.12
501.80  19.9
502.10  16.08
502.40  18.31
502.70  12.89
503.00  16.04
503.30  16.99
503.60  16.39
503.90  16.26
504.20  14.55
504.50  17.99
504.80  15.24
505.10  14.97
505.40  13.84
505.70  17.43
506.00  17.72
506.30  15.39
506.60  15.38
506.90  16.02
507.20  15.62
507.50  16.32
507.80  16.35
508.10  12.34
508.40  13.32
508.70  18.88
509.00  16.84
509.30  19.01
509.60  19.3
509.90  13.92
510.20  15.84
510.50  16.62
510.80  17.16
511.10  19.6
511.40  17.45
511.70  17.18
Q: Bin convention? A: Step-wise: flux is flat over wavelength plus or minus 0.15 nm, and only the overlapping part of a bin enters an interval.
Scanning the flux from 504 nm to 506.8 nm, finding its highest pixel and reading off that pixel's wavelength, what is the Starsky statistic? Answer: 504.50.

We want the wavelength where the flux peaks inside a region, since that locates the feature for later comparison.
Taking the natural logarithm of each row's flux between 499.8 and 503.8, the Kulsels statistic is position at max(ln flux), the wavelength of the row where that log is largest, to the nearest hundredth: 500.60 nm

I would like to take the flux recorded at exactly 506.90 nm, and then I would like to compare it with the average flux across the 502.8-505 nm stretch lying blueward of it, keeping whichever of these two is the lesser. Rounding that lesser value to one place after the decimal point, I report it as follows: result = 16.0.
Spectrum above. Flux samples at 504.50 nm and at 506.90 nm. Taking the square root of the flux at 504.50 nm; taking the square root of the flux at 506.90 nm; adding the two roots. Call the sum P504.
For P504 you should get 8.2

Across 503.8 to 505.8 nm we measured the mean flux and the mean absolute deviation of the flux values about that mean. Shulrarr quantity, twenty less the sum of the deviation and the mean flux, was 3.0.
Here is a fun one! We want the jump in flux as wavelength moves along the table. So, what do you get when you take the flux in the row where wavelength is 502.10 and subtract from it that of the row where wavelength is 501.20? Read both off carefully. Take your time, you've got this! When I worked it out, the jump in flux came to 0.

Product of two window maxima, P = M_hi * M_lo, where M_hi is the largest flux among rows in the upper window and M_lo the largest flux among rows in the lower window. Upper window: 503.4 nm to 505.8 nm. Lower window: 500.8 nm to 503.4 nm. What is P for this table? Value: 358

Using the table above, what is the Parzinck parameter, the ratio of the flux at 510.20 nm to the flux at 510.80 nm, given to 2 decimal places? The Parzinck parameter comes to 0.92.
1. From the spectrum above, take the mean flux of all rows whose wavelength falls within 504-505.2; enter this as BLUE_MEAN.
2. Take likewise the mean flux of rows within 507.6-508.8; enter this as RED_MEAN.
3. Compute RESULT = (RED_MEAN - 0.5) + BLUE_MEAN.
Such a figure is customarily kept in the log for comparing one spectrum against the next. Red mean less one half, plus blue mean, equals 30.4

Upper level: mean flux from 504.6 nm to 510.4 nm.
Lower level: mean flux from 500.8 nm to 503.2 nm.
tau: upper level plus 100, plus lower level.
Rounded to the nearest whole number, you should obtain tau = 132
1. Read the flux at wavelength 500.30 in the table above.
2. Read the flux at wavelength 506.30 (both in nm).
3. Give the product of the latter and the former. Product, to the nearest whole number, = 238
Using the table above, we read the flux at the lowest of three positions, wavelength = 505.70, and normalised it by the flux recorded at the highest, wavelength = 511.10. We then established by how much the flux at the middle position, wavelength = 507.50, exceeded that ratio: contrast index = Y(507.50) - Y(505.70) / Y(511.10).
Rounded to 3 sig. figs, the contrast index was 15.4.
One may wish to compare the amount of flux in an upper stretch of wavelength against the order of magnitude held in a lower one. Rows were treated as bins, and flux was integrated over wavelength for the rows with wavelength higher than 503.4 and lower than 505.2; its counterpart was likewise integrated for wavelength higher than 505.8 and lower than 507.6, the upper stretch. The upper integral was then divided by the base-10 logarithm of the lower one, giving 19.9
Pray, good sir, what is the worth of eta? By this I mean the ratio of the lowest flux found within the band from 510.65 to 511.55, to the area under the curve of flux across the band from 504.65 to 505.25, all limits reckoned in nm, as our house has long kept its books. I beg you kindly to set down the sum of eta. 1.9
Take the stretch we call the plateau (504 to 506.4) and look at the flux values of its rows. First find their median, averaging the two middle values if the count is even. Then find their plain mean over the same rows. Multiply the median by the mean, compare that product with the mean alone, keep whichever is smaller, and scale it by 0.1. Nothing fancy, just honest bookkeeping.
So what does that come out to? 1.59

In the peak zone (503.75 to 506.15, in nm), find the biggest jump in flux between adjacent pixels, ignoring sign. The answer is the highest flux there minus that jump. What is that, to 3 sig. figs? 14.4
